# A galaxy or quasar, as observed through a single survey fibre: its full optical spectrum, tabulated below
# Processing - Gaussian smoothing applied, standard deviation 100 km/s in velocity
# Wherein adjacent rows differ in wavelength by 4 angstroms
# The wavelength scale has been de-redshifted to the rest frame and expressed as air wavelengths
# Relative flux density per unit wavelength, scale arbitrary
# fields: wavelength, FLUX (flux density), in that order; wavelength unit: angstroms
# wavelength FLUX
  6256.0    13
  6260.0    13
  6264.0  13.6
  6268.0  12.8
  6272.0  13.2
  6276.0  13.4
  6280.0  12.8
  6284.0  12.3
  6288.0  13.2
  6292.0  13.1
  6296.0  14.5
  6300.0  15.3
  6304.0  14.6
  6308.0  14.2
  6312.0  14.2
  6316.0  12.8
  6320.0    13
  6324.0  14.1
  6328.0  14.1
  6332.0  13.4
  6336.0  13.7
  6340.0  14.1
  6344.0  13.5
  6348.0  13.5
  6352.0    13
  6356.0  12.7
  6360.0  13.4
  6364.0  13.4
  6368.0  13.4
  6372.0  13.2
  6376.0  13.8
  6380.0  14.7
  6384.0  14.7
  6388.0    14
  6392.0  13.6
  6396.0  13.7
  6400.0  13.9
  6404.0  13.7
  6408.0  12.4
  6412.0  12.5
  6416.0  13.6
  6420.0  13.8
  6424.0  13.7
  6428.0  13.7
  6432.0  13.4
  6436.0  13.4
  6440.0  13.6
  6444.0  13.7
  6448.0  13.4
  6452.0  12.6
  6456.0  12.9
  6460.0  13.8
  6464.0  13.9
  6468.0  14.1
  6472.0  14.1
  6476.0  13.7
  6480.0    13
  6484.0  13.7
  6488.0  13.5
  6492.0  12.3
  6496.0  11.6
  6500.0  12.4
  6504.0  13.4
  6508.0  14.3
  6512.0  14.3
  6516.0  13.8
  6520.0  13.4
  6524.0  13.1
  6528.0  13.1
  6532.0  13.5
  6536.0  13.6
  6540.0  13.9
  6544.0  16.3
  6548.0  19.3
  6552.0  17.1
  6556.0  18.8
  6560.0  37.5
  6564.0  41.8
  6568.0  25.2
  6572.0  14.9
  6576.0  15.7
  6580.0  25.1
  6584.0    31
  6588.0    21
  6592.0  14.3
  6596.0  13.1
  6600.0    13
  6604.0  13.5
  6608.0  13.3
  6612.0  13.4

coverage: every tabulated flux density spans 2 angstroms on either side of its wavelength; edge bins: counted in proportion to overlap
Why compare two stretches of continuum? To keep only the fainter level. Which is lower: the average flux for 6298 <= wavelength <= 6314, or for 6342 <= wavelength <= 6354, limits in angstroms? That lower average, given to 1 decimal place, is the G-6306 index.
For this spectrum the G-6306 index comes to 13.3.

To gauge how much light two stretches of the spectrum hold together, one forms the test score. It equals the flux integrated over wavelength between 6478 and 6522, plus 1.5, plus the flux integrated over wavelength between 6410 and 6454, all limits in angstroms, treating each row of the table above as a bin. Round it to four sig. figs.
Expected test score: 1174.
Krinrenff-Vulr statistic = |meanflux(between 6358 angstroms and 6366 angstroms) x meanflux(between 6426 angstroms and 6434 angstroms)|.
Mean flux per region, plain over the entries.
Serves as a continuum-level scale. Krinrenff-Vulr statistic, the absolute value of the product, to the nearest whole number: 182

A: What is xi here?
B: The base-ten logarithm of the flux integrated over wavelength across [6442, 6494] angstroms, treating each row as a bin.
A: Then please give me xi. 2.84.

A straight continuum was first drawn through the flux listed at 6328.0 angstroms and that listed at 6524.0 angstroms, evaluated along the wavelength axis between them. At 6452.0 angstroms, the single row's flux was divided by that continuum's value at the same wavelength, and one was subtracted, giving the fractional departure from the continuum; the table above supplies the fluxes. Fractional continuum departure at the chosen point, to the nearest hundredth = -0.06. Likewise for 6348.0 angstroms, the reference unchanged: -0.04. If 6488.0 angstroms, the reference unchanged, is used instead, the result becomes 0.02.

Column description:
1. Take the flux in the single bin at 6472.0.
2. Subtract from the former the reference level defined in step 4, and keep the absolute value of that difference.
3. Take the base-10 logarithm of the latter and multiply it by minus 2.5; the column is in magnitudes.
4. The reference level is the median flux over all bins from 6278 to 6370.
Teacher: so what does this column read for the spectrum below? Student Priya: 0.39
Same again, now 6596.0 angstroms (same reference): 1.31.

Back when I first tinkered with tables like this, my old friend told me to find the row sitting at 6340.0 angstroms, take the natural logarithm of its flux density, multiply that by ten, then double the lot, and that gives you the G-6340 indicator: 52.9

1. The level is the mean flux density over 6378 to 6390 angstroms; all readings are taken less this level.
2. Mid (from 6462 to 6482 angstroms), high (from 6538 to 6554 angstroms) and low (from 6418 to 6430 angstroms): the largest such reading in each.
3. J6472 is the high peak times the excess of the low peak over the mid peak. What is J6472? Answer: -1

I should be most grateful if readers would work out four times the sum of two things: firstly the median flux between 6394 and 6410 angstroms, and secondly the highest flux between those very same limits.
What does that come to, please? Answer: 110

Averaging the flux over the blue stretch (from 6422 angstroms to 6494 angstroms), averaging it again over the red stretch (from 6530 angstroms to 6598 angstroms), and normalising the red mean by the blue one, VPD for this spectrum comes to 1.5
